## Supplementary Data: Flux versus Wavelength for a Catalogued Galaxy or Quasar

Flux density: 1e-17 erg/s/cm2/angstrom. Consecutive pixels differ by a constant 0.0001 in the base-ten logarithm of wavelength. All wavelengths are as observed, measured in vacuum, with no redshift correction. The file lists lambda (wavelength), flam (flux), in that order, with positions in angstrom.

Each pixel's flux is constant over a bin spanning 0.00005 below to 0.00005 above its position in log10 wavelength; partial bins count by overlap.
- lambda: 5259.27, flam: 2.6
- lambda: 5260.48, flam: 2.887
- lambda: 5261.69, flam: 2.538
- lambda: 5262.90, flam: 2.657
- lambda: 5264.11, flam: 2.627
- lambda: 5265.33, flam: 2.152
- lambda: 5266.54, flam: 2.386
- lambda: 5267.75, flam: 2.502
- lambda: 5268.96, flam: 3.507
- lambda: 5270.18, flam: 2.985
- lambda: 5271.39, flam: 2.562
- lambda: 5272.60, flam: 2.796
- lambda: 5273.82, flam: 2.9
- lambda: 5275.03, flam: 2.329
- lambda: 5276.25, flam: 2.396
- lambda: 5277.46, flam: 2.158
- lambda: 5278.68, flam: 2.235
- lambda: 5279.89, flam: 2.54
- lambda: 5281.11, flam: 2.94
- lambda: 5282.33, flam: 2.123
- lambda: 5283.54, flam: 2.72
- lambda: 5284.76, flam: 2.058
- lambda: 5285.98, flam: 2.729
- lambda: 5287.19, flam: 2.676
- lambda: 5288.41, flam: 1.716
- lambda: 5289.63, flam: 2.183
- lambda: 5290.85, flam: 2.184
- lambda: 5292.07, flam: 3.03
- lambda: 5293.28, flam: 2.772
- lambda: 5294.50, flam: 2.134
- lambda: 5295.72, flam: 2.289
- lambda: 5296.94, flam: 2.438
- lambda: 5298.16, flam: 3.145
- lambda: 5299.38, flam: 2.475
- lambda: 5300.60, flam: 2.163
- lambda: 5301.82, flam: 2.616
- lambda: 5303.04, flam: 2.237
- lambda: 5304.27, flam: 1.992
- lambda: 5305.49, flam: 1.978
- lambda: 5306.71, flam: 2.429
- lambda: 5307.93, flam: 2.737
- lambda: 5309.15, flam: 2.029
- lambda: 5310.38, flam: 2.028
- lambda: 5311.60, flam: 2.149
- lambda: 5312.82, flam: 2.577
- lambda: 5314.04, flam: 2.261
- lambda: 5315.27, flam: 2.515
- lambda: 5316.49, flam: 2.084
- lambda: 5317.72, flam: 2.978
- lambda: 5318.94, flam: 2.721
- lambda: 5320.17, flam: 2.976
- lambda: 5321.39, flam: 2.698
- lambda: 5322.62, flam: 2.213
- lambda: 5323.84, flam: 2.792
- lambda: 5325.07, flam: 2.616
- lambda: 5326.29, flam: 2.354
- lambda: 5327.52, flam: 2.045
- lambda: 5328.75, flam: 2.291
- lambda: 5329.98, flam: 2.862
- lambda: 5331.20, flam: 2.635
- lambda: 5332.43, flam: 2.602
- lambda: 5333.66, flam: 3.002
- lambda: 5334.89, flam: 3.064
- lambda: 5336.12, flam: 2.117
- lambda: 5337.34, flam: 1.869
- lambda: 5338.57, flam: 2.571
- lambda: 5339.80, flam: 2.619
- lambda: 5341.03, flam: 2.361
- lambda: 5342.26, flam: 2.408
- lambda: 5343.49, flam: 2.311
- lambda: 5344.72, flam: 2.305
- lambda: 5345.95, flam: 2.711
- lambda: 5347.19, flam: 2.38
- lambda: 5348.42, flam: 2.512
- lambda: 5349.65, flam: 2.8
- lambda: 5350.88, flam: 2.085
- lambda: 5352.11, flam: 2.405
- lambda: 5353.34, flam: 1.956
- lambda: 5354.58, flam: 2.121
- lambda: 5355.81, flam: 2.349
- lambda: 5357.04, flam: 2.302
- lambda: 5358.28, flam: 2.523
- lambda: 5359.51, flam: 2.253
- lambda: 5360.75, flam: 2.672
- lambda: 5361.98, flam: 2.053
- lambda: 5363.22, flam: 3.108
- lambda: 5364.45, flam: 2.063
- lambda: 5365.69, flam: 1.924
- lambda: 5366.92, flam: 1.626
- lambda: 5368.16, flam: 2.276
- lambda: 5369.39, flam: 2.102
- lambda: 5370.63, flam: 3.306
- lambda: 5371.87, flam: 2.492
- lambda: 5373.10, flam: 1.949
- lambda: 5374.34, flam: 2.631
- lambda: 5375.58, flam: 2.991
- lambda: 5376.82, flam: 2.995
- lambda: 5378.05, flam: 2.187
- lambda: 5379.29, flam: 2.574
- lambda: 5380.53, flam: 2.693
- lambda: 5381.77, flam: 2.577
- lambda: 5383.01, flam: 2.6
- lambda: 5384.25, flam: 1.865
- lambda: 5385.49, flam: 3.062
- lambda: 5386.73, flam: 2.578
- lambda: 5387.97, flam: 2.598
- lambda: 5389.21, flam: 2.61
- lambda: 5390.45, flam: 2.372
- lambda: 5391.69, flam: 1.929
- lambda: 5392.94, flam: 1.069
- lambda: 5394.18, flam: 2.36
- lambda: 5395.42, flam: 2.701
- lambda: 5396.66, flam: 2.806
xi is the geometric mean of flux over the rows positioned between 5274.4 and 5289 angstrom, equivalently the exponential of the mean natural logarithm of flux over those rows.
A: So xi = 2.36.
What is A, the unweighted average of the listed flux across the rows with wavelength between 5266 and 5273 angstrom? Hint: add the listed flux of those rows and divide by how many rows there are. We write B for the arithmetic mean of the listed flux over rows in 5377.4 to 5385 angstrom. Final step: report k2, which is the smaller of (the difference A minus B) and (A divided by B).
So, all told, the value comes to 0.4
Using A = 2.79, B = 2.4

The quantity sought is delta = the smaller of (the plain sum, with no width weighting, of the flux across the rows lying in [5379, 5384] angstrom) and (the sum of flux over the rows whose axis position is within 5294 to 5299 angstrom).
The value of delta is 10.0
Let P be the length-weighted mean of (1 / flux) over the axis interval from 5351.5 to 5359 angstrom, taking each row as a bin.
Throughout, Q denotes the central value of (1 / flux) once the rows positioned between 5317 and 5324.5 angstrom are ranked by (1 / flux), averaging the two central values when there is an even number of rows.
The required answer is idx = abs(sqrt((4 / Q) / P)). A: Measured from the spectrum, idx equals 4.99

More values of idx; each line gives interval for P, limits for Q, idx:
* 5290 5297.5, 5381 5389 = 5.01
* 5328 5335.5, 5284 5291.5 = 4.86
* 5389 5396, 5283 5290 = 4.31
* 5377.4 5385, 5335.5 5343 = 4.77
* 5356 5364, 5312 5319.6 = 4.97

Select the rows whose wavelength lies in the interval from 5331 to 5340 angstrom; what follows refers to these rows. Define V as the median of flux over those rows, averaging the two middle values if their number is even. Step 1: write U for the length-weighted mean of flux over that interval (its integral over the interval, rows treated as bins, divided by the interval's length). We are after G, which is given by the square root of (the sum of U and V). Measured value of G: 2.27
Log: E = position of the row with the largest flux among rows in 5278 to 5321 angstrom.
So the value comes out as 5298.16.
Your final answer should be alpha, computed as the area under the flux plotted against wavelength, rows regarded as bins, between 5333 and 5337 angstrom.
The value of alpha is 11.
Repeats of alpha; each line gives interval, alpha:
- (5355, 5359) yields 10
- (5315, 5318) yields 7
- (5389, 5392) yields 7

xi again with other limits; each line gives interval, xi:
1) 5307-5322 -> 2.46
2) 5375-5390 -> 2.59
